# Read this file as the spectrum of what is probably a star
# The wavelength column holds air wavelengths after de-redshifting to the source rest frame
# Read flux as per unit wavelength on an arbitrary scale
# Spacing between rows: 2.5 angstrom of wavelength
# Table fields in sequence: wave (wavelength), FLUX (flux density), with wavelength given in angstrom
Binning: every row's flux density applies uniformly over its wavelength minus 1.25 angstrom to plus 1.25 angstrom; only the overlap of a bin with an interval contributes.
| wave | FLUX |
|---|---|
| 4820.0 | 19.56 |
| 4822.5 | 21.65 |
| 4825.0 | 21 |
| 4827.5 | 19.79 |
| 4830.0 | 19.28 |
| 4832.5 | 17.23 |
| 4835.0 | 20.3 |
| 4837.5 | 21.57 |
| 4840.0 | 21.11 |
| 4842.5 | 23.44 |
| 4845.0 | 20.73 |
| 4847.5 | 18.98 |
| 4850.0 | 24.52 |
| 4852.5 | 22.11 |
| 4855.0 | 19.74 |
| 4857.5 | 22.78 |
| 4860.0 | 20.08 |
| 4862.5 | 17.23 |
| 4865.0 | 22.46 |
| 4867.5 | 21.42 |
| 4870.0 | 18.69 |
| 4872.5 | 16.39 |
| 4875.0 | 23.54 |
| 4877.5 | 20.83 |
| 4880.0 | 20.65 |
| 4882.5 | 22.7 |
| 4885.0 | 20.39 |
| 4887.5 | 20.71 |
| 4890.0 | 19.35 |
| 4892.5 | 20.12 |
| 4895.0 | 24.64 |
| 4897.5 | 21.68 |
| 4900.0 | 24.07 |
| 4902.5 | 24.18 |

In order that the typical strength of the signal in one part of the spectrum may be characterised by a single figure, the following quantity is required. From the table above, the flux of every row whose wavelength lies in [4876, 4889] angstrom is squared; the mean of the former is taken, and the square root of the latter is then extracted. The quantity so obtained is 21.1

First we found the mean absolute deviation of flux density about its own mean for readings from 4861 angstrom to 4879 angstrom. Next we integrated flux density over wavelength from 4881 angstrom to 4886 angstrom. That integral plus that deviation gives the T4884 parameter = 110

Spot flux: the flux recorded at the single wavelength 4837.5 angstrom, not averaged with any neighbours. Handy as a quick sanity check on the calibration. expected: 21.57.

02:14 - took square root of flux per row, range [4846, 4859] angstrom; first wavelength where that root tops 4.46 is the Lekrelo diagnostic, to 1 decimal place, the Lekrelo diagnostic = 4850.0 angstrom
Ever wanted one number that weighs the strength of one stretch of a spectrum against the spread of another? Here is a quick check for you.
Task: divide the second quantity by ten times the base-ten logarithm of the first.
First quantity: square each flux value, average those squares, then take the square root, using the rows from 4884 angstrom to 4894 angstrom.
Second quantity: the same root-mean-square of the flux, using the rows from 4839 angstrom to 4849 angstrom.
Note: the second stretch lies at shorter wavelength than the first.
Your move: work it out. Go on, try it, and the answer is 1.62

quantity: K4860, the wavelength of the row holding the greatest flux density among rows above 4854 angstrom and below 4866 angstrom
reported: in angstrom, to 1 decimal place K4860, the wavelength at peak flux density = 4857.5 angstrom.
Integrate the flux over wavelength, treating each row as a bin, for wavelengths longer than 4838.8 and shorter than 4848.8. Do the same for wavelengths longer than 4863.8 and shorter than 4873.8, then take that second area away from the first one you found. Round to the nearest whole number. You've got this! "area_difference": 13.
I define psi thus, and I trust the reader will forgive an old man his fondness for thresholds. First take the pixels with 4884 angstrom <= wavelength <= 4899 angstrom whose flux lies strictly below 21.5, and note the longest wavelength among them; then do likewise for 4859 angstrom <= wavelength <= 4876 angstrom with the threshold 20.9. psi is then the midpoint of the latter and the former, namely 4882.5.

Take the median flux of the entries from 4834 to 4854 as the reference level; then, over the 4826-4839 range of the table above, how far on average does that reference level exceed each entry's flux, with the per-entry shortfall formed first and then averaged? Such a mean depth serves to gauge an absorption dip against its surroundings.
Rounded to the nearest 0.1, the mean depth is 1.7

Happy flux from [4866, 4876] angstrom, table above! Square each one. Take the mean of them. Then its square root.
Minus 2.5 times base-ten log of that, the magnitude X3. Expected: -3.26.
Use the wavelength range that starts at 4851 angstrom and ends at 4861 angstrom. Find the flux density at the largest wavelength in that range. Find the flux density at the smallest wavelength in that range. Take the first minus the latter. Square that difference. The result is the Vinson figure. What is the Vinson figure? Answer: 4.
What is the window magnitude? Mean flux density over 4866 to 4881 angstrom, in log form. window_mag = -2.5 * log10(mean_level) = -3.27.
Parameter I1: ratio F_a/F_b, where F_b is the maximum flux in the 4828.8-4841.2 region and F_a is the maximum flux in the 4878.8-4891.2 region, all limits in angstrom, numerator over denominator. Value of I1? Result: 1.052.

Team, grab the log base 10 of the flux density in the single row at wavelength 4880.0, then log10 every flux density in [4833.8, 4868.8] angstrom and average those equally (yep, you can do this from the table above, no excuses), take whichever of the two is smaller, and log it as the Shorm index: 1.315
